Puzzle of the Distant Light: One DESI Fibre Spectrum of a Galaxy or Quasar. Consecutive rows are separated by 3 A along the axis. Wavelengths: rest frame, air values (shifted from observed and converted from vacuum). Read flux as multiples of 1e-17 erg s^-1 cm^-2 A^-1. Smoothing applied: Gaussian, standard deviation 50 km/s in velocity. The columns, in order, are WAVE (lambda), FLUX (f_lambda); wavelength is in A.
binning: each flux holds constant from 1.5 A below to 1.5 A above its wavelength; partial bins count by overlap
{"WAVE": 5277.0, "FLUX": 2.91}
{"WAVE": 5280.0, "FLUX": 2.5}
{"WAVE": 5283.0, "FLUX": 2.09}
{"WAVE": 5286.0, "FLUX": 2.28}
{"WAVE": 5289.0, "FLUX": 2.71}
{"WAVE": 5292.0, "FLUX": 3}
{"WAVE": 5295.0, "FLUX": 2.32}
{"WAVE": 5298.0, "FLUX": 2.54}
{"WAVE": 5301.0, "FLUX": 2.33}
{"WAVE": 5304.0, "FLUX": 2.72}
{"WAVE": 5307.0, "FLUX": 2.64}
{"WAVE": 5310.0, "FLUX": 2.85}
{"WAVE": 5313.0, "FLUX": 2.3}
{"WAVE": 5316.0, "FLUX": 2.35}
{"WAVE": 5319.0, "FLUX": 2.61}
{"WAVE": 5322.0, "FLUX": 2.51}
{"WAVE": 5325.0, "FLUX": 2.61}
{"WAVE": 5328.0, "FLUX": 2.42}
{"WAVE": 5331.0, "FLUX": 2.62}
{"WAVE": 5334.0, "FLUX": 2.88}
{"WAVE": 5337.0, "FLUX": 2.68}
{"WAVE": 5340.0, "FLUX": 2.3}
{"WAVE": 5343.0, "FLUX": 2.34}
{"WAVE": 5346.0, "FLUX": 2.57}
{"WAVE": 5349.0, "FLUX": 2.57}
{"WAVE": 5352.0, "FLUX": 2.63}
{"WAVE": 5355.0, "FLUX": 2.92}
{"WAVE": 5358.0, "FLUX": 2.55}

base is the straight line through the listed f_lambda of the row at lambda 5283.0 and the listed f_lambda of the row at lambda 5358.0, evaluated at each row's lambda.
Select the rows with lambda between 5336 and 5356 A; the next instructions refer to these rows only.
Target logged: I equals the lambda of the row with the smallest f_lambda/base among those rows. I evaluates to 5340.0 A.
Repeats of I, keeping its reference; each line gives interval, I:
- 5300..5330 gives 5313.0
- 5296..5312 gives 5301.0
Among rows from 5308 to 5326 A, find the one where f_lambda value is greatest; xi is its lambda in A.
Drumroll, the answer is 5310.0 A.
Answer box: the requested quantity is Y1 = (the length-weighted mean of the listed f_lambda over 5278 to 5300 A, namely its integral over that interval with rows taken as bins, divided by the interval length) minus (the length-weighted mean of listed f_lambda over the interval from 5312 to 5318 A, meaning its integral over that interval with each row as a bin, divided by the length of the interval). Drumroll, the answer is 0.15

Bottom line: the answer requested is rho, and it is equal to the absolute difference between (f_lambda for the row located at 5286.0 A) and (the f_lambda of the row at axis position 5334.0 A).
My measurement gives 0.6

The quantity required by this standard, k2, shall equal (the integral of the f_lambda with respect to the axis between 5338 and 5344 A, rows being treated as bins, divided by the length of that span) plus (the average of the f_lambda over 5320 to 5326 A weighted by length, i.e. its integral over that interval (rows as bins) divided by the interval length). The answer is 4.9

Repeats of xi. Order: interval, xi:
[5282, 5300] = 5292.0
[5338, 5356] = 5355.0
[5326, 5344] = 5334.0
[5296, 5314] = 5310.0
